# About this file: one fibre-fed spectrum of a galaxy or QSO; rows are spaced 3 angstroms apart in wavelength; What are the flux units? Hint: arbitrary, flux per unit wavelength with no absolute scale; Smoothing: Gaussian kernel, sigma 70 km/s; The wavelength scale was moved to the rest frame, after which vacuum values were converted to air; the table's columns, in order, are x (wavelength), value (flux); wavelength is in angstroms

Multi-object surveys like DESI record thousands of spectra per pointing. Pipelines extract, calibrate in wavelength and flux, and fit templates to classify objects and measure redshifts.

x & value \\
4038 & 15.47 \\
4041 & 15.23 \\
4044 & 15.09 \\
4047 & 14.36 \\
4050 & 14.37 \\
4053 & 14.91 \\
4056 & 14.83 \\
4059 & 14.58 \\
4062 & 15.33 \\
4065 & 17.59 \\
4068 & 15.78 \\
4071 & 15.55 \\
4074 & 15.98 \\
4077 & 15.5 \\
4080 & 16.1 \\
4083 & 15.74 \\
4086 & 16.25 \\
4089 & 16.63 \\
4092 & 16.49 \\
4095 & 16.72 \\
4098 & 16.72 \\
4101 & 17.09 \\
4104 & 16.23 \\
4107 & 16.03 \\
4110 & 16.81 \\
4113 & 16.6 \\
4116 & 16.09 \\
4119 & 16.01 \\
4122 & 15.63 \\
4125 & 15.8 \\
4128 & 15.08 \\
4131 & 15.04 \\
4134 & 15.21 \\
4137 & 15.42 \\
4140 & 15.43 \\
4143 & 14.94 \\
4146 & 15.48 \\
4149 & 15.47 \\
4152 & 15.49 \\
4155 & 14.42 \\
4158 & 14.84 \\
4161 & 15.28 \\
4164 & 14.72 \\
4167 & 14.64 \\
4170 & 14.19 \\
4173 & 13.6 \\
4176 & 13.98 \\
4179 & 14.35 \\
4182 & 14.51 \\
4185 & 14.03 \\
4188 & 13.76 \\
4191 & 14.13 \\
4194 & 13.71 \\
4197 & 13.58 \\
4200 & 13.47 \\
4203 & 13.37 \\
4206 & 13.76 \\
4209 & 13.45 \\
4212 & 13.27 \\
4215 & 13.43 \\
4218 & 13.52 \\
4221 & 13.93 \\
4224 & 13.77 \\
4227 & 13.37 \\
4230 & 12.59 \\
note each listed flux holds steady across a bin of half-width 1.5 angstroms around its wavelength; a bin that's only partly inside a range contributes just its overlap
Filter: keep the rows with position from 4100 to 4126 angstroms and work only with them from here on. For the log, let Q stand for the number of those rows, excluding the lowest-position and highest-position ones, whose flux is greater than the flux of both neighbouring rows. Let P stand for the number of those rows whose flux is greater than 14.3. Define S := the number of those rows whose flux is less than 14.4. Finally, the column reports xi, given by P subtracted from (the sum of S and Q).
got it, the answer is -8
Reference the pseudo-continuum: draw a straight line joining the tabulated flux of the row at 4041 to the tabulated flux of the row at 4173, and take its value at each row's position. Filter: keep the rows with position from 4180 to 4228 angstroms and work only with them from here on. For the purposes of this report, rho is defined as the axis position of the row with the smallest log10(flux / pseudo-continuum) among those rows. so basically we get 4203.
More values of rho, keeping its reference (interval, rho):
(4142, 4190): 4173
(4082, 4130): 4128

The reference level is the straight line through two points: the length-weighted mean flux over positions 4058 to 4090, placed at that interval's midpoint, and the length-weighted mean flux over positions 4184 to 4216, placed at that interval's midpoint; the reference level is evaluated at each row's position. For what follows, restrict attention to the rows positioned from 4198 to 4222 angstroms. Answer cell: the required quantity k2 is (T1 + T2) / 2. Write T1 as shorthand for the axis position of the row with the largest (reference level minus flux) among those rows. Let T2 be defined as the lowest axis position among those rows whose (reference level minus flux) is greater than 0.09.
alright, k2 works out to 4201.5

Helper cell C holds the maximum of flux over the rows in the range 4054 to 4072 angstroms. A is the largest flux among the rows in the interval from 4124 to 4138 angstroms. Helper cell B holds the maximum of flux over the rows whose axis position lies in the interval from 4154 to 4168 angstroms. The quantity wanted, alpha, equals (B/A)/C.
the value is 0.055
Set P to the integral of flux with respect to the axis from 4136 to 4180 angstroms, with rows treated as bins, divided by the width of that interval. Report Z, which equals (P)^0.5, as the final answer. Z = 3.85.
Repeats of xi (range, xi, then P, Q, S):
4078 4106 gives -7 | 9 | 2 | 0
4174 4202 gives 8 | 2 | 2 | 8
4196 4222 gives 10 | 0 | 1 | 9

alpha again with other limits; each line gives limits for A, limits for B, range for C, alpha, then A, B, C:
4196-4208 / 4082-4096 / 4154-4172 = 0.080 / 13.76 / 16.72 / 15.28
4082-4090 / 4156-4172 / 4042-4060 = 0.061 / 16.63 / 15.28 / 15.09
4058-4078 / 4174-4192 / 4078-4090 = 0.050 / 17.59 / 14.51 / 16.63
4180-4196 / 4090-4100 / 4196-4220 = 0.084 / 14.51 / 16.72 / 13.76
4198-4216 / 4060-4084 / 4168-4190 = 0.088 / 13.76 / 17.59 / 14.51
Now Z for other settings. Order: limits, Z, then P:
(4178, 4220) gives 3.71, 13.7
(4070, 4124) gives 4.03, 16.2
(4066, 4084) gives 3.98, 15.8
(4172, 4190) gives 3.75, 14.1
